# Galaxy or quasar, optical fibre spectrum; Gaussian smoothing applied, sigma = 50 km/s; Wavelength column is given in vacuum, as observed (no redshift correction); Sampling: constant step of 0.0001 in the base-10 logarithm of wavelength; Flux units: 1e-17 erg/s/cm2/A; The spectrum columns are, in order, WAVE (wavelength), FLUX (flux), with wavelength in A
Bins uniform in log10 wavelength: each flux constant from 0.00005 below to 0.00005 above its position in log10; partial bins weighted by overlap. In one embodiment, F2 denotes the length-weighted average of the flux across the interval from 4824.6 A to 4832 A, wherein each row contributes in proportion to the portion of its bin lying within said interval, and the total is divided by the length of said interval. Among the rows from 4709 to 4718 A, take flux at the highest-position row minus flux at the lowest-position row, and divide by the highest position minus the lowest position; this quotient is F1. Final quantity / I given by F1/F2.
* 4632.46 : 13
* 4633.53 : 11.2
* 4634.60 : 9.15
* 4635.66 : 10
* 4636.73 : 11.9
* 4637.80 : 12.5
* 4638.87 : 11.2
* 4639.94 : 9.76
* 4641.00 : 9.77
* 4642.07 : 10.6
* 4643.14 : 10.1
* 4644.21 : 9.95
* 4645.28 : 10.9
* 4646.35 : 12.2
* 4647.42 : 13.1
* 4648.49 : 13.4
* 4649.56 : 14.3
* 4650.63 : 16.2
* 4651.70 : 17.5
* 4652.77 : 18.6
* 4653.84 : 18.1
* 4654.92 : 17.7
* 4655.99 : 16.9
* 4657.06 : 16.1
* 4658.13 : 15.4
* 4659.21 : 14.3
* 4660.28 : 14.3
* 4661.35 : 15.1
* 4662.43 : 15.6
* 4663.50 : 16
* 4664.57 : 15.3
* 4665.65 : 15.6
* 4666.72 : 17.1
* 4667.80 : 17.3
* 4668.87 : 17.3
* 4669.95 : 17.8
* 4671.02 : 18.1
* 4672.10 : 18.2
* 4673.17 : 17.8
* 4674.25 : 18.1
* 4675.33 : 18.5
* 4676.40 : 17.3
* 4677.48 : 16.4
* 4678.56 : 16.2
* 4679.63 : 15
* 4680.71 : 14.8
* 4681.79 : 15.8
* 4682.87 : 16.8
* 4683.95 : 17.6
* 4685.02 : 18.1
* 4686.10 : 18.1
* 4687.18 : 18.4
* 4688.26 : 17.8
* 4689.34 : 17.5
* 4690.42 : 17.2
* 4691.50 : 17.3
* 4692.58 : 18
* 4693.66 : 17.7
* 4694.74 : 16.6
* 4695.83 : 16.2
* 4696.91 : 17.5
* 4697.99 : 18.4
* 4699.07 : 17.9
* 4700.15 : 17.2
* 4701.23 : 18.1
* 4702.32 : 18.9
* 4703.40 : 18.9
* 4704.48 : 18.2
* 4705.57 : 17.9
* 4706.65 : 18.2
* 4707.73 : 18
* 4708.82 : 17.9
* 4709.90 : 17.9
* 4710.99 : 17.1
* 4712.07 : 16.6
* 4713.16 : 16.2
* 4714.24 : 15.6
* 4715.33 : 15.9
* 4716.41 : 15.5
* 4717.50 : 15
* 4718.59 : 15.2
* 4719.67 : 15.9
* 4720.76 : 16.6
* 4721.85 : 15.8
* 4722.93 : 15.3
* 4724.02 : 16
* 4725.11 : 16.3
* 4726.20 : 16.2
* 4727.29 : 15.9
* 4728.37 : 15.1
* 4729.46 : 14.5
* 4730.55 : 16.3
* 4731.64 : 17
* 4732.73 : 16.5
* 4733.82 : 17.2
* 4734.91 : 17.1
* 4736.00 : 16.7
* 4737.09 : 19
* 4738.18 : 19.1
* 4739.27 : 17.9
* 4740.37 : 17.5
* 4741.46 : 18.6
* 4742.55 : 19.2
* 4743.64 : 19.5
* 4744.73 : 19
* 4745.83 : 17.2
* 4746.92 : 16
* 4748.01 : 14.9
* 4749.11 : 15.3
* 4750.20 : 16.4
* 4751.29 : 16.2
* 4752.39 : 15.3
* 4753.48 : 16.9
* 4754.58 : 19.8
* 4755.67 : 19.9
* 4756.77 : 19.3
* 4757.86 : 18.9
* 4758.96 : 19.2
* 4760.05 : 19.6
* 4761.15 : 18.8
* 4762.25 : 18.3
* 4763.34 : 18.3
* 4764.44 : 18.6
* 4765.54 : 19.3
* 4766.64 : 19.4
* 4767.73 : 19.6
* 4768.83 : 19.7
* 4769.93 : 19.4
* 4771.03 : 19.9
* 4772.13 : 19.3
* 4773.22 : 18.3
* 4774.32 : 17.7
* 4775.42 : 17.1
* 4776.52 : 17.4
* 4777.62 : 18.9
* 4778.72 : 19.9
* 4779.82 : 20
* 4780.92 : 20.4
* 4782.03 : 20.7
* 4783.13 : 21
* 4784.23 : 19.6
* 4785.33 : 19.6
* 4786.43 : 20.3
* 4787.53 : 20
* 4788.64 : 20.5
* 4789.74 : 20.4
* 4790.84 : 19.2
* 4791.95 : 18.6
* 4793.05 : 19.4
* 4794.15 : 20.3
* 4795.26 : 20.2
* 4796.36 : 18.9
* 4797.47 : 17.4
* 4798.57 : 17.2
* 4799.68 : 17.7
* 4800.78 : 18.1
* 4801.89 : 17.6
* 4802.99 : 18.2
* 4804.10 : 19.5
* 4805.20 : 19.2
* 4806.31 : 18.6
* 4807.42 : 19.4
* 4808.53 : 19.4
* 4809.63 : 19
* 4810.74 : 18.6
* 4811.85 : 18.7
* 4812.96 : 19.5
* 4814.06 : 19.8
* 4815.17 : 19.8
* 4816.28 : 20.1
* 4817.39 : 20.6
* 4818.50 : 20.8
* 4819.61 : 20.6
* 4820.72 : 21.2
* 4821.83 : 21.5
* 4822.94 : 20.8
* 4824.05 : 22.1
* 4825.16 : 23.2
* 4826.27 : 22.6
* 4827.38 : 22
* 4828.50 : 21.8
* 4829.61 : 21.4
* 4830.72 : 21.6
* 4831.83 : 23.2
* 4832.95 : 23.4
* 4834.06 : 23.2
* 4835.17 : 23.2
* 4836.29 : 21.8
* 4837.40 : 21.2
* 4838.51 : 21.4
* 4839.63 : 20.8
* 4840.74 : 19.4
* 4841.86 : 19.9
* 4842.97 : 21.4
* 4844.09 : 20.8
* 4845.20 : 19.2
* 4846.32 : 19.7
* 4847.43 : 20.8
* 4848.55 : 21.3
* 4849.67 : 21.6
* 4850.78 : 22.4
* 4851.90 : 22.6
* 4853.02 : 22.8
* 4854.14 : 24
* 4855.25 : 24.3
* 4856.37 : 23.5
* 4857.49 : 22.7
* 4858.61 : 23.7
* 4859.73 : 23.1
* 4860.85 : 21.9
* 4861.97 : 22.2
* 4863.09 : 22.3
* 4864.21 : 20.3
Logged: -0.017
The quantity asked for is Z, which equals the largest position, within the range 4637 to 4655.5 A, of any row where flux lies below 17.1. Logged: 4650.63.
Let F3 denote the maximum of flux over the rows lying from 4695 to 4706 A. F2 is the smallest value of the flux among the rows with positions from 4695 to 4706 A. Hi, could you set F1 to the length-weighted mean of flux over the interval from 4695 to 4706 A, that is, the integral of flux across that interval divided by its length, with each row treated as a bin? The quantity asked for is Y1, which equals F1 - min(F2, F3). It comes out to 1.7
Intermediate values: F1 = 17.9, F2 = 16.2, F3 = 18.9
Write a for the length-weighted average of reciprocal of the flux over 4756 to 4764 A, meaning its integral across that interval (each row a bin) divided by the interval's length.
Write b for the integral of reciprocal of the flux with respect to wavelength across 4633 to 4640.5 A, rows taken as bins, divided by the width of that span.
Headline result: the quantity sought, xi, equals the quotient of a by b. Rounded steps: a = 0.053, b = 0.094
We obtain 0.6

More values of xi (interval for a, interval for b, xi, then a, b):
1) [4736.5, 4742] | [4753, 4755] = 1.0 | 0.054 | 0.055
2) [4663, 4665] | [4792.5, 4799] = 1.2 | 0.064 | 0.053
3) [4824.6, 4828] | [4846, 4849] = 0.9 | 0.044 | 0.049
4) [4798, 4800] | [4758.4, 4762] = 1.1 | 0.057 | 0.052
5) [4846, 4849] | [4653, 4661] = 0.8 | 0.049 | 0.062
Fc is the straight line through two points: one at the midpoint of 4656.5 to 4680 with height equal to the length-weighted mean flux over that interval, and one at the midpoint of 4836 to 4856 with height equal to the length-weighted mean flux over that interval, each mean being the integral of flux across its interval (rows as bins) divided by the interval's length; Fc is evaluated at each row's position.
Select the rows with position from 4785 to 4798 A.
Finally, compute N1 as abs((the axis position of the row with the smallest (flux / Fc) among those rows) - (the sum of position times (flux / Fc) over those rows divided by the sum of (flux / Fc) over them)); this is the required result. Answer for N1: 6.2 A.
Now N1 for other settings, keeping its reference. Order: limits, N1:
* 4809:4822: 5.1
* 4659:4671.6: 5.1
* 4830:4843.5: 4.1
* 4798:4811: 6.2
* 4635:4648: 0.6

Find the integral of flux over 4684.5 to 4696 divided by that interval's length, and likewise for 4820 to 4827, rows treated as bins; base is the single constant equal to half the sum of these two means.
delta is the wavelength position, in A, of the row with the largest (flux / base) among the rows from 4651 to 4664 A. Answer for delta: 4652.77 A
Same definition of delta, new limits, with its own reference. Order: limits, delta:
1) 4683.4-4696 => 4687.18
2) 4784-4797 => 4788.64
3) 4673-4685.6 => 4675.33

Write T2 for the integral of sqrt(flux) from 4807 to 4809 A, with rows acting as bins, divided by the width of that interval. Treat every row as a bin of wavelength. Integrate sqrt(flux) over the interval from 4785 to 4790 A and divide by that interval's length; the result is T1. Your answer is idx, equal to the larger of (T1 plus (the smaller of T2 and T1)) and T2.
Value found 8.9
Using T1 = 4.49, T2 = 4.40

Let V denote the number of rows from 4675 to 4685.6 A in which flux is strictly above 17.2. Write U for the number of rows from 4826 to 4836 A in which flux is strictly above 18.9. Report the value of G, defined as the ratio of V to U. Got 0.4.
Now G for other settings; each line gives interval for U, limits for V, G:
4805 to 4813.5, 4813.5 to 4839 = 4.6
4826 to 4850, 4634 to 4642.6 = 0.0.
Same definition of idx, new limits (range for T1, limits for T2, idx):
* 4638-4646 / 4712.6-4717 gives 6.5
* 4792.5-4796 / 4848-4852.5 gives 8.9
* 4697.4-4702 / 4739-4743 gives 8.5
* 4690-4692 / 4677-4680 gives 8.1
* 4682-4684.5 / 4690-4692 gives 8.3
